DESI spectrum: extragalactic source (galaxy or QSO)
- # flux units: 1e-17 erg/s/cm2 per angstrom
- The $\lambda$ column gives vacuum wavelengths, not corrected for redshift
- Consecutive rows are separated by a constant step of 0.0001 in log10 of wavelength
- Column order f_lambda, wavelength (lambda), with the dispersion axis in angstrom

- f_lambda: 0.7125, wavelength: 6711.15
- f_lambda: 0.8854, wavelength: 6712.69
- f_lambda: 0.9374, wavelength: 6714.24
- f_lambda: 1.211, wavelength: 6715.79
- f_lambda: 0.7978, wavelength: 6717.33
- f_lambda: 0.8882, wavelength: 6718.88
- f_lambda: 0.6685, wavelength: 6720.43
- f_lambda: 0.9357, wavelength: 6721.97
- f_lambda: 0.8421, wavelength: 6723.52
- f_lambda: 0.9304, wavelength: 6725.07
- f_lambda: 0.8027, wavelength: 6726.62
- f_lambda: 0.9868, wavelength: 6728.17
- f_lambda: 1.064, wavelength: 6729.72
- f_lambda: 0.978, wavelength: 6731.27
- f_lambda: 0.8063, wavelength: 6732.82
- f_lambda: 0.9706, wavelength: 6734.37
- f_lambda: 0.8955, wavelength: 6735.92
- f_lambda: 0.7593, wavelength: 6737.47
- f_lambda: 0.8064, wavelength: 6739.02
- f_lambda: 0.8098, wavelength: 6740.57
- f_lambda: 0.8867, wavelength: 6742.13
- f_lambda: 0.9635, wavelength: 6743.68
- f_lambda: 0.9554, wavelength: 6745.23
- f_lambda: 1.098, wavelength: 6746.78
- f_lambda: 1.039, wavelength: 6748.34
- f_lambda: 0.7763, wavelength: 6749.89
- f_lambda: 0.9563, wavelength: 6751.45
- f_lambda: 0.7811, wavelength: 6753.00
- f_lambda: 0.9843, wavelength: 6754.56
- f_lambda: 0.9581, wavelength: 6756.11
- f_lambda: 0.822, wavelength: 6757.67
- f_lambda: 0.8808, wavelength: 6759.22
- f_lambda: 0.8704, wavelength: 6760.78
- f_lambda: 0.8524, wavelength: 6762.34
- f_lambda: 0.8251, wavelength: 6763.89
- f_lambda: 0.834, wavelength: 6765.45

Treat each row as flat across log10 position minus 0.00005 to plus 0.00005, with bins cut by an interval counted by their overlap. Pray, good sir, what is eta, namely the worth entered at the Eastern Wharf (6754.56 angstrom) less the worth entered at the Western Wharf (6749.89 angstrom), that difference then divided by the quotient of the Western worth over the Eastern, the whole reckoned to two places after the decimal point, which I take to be 0.26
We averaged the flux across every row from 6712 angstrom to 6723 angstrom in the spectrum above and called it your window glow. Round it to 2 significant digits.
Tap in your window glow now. 0.90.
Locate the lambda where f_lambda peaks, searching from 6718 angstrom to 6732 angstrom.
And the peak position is 6729.72 angstrom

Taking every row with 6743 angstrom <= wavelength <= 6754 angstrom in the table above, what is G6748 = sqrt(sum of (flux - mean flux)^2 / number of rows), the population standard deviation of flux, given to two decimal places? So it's 0.11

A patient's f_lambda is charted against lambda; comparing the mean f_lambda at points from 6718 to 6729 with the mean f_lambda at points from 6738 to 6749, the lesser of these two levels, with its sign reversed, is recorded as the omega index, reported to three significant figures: -0.865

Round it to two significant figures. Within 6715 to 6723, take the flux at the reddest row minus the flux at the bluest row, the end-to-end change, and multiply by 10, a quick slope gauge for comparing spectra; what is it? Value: -2.8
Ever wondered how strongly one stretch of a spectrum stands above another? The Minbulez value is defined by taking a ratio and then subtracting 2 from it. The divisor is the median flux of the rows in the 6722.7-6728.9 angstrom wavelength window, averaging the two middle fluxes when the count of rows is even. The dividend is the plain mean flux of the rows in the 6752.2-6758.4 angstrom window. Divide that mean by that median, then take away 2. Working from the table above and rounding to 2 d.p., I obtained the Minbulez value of -1.00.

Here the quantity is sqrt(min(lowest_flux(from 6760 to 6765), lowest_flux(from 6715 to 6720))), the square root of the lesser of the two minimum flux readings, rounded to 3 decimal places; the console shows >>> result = 0.893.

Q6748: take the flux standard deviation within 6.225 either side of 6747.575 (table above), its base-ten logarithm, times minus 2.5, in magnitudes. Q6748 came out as 2.4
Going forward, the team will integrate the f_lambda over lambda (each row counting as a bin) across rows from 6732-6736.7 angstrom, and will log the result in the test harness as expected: 4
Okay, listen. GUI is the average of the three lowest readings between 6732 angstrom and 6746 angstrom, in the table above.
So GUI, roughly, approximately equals 0.79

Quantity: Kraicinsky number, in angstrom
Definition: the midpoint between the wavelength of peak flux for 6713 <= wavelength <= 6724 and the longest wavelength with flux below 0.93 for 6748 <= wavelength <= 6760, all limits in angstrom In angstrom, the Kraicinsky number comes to 6737.5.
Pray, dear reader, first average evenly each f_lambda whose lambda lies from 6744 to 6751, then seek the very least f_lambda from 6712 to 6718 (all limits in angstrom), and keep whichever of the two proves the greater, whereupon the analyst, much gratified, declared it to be 0.97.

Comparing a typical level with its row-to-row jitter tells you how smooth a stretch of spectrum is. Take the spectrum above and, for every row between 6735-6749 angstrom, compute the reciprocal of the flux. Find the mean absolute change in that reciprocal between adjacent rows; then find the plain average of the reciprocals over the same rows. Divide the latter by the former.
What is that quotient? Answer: 13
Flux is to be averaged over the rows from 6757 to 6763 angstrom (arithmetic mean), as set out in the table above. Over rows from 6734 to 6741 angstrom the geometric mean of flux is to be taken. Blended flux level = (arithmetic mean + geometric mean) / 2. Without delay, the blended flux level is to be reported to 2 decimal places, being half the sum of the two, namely 0.85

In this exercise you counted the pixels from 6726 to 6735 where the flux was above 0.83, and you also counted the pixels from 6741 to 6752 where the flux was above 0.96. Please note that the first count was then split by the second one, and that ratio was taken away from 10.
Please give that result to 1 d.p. 8.7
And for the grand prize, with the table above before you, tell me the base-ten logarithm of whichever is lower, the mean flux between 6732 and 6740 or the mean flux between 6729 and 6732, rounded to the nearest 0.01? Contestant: -0.07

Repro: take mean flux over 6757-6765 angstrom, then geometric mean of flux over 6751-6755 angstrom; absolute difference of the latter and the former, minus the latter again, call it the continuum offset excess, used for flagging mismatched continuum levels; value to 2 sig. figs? -0.85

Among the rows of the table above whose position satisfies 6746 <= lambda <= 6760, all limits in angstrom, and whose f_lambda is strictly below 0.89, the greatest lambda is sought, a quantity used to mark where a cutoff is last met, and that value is 6759.22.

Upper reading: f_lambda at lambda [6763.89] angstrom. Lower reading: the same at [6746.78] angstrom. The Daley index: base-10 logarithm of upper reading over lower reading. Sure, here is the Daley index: -0.12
